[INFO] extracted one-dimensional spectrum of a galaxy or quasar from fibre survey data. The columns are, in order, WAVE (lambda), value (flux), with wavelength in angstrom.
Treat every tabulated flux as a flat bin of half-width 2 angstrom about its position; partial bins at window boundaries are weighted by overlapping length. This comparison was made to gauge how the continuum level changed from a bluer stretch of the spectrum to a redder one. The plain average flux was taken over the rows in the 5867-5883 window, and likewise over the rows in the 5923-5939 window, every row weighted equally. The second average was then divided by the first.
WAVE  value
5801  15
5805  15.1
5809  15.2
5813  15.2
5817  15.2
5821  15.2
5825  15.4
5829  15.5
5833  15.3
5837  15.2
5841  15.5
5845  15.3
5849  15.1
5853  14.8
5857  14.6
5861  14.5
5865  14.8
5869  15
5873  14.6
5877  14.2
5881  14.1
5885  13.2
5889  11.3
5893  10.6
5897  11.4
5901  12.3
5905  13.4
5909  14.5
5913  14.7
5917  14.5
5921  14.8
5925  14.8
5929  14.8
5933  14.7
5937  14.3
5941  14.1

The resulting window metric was 1.01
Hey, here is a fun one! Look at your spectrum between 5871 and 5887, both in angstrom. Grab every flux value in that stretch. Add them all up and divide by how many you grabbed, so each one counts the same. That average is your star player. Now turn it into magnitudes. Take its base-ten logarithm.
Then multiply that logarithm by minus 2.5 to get -2.87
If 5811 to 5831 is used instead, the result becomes -2.96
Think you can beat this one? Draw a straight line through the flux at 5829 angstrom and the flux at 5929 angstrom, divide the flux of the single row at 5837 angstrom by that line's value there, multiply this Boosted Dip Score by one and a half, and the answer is 1.48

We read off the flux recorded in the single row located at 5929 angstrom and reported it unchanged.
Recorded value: 14.8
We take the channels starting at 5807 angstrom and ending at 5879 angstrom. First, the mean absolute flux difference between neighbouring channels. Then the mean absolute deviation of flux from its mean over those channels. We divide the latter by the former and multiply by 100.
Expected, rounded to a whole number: 161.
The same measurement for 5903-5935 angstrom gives 108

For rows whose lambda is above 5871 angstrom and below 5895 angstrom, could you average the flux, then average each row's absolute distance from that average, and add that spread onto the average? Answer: 14.4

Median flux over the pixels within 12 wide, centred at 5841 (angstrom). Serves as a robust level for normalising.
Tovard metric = 15.3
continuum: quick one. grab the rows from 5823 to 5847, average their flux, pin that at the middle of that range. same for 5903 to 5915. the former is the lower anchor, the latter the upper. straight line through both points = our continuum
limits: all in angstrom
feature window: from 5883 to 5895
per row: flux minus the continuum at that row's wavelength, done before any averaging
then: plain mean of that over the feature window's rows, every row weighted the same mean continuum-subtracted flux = -2.8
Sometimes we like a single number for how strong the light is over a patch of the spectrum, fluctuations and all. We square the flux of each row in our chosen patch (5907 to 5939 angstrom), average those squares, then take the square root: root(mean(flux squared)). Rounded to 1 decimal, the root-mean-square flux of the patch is 14.6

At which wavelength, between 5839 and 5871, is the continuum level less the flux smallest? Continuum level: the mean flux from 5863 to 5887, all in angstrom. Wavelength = 5841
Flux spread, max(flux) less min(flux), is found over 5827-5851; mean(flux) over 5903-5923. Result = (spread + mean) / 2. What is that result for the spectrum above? 7.4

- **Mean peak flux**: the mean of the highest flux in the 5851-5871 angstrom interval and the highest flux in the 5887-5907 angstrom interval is 14.2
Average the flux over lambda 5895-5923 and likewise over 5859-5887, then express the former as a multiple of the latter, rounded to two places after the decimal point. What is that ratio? 0.95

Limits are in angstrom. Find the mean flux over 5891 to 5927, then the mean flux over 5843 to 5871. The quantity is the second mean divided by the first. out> 1.11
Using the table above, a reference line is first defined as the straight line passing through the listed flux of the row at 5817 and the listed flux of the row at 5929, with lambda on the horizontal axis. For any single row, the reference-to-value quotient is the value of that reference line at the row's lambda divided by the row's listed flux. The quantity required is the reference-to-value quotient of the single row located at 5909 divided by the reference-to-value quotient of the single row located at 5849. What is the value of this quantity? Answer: 1.03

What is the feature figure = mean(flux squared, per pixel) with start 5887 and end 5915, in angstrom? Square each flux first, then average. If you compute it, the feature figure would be 161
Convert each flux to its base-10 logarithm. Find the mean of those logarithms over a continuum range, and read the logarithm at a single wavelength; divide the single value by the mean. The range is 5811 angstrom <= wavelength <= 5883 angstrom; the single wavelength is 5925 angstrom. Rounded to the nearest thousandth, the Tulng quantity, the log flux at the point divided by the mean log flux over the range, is 0.996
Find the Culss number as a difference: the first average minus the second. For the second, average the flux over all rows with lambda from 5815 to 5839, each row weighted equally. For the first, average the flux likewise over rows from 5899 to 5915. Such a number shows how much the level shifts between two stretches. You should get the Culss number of -1.6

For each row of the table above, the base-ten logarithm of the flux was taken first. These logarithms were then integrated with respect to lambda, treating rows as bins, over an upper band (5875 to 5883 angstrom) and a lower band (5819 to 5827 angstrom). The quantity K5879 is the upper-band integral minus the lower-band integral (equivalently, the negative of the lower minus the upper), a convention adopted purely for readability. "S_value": -0.27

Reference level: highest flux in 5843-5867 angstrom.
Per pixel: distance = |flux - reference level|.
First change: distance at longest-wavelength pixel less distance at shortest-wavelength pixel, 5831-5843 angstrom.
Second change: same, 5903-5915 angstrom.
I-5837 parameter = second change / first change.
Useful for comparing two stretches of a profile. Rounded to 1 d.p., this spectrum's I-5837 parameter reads -6.5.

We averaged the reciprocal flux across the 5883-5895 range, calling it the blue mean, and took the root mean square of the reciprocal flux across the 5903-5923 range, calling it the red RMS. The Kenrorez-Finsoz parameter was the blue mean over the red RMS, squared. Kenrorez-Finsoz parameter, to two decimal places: 1.53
